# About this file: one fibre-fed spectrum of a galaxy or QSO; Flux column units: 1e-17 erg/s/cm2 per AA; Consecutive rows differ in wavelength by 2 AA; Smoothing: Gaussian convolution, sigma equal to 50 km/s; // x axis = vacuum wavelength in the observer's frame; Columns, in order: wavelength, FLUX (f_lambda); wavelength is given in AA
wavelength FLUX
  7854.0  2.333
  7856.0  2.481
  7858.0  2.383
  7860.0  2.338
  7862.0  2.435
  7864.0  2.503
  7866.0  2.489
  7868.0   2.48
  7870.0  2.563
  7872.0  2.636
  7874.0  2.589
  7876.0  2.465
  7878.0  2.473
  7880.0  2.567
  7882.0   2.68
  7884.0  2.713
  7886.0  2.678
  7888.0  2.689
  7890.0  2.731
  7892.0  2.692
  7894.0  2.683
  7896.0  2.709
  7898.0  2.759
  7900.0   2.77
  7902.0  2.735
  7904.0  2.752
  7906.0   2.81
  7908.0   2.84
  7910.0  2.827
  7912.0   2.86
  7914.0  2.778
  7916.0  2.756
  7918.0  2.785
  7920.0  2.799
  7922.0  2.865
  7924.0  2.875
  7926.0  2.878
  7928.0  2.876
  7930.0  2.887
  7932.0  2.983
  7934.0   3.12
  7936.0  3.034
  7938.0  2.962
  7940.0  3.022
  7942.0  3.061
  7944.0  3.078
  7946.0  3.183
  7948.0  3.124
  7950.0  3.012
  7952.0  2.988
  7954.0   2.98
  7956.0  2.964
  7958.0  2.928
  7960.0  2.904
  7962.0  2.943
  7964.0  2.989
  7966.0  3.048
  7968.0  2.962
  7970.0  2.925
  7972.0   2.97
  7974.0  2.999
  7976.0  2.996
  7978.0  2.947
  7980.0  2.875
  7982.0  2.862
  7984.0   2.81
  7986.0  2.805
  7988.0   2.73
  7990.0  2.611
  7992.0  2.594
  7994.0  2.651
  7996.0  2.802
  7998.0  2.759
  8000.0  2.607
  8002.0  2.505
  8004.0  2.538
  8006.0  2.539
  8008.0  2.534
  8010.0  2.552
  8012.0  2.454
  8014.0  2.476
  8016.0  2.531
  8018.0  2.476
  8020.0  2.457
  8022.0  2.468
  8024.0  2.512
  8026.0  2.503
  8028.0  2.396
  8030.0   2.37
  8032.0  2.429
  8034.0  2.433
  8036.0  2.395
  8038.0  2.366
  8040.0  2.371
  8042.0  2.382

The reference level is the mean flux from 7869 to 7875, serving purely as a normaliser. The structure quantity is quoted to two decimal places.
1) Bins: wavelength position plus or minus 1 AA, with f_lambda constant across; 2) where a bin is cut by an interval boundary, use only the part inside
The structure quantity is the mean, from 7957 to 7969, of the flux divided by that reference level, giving 1.14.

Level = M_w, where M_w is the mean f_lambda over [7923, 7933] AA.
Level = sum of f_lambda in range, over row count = 2.90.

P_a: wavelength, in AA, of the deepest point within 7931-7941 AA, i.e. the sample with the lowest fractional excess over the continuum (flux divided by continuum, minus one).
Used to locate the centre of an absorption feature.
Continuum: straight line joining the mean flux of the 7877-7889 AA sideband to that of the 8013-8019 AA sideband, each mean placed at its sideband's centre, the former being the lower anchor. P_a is 7938.0 AA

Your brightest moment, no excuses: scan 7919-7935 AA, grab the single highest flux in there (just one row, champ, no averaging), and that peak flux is 3.12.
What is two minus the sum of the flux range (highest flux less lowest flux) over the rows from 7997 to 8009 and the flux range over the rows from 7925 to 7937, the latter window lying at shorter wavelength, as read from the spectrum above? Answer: 1.50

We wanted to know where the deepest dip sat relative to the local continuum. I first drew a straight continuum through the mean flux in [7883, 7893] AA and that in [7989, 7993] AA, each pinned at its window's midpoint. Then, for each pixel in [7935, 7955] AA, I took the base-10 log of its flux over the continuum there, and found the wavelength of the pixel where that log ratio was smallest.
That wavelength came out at 7938.0 AA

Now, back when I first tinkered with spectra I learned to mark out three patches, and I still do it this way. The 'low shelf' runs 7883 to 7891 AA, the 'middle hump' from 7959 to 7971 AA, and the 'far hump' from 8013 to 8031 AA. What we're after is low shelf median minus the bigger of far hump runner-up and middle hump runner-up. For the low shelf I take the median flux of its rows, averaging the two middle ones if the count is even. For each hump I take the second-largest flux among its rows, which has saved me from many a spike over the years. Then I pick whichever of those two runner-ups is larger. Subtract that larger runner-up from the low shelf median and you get -0.288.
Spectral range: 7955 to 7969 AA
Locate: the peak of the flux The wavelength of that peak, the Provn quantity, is 7966.0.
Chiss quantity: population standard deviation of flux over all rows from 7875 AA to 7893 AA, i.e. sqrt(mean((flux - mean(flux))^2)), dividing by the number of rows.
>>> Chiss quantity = 0.10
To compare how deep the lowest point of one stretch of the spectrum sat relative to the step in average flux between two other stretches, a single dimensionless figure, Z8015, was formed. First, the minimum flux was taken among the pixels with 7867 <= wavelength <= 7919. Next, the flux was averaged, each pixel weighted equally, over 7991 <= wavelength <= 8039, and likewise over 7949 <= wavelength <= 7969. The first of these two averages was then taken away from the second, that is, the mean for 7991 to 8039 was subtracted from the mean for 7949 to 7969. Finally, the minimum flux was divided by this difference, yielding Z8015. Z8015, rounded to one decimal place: 5.4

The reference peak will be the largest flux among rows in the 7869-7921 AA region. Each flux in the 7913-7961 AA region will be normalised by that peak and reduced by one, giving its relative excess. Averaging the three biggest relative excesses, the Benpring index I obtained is 0.099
